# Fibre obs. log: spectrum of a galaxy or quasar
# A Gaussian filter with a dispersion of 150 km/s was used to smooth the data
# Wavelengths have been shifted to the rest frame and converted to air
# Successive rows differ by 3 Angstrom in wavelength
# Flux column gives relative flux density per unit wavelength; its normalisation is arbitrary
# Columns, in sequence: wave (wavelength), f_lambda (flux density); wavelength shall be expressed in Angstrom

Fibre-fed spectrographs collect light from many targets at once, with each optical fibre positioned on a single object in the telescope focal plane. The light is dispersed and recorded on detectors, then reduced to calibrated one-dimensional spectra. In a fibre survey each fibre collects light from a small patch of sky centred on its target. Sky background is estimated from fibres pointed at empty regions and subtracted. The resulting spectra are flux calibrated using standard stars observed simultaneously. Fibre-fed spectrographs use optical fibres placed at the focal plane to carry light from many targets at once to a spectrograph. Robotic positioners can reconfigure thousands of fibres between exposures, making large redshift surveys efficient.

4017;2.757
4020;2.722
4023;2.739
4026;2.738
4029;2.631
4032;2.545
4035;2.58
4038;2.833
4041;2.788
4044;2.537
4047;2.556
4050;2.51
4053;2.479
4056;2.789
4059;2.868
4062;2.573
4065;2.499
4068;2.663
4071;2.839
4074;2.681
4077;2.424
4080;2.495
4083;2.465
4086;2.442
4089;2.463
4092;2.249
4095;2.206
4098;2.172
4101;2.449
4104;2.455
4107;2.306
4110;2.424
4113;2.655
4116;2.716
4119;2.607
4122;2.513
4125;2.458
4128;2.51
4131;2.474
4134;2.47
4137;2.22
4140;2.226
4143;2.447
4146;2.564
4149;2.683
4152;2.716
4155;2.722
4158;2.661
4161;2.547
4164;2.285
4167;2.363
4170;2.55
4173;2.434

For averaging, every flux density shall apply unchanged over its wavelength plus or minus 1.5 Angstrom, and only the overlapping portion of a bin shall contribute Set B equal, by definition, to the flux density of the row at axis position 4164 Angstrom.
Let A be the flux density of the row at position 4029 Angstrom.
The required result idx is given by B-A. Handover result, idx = -0.35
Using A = 2.631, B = 2.285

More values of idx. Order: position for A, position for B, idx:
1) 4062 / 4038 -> 0.26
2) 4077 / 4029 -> 0.21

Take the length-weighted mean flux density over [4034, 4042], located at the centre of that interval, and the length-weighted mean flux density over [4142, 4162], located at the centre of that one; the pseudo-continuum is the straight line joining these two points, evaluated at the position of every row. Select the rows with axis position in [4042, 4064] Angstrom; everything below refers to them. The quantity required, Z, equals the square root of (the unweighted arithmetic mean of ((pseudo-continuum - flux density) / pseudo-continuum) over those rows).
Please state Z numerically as 0.20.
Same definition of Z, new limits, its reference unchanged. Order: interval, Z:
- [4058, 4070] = 0.15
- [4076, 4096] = 0.33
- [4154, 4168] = 0.20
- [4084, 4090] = 0.30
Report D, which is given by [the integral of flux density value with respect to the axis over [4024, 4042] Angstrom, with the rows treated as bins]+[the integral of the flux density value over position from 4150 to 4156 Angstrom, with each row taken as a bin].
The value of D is 65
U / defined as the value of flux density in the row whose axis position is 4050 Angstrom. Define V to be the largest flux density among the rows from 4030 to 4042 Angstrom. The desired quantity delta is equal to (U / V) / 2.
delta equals 0.443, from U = 2.51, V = 2.833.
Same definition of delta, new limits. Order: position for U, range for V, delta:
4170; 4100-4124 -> 0.469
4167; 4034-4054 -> 0.417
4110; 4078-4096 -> 0.486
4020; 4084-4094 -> 0.553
